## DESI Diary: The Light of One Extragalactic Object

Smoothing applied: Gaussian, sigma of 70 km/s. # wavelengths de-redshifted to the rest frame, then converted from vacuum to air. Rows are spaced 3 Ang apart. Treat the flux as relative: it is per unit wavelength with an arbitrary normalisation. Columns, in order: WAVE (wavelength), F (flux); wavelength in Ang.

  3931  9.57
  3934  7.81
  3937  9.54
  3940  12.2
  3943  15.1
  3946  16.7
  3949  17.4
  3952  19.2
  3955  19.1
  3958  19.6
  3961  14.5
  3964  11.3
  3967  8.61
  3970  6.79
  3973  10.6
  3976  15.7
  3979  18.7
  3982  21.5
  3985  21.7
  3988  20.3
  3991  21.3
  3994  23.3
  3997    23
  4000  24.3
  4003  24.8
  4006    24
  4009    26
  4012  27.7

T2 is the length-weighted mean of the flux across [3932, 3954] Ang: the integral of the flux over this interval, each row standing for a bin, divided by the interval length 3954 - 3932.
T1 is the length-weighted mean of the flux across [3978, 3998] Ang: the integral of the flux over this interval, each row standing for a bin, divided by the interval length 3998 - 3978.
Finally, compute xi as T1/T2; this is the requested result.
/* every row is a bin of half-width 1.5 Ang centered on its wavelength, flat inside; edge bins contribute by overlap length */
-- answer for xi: 1.53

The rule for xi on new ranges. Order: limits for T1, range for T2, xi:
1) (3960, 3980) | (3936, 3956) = 0.77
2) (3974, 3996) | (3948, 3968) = 1.28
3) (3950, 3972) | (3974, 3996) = 0.70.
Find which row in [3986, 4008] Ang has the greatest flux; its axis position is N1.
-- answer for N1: 4003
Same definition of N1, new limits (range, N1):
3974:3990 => 3985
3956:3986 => 3985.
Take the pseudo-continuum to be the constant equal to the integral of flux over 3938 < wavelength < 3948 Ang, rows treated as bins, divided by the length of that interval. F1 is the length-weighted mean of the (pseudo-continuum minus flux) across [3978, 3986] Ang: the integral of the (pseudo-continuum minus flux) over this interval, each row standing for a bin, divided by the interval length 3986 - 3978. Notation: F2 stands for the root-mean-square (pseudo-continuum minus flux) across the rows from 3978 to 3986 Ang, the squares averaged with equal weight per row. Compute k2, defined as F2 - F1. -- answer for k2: 12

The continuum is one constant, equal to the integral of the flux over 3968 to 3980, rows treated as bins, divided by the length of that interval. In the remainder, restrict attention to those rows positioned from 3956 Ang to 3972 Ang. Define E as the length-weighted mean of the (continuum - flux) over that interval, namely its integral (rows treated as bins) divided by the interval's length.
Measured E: 0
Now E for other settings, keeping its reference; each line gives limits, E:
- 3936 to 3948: -1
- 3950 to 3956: -6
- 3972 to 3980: -3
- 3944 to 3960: -6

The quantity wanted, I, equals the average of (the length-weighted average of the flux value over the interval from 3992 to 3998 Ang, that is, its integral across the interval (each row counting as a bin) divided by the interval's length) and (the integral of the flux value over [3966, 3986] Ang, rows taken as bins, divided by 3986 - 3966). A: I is 18.9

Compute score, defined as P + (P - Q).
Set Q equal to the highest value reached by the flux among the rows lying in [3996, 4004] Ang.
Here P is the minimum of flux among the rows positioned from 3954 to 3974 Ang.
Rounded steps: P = 6.79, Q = 24.8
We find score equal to -11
